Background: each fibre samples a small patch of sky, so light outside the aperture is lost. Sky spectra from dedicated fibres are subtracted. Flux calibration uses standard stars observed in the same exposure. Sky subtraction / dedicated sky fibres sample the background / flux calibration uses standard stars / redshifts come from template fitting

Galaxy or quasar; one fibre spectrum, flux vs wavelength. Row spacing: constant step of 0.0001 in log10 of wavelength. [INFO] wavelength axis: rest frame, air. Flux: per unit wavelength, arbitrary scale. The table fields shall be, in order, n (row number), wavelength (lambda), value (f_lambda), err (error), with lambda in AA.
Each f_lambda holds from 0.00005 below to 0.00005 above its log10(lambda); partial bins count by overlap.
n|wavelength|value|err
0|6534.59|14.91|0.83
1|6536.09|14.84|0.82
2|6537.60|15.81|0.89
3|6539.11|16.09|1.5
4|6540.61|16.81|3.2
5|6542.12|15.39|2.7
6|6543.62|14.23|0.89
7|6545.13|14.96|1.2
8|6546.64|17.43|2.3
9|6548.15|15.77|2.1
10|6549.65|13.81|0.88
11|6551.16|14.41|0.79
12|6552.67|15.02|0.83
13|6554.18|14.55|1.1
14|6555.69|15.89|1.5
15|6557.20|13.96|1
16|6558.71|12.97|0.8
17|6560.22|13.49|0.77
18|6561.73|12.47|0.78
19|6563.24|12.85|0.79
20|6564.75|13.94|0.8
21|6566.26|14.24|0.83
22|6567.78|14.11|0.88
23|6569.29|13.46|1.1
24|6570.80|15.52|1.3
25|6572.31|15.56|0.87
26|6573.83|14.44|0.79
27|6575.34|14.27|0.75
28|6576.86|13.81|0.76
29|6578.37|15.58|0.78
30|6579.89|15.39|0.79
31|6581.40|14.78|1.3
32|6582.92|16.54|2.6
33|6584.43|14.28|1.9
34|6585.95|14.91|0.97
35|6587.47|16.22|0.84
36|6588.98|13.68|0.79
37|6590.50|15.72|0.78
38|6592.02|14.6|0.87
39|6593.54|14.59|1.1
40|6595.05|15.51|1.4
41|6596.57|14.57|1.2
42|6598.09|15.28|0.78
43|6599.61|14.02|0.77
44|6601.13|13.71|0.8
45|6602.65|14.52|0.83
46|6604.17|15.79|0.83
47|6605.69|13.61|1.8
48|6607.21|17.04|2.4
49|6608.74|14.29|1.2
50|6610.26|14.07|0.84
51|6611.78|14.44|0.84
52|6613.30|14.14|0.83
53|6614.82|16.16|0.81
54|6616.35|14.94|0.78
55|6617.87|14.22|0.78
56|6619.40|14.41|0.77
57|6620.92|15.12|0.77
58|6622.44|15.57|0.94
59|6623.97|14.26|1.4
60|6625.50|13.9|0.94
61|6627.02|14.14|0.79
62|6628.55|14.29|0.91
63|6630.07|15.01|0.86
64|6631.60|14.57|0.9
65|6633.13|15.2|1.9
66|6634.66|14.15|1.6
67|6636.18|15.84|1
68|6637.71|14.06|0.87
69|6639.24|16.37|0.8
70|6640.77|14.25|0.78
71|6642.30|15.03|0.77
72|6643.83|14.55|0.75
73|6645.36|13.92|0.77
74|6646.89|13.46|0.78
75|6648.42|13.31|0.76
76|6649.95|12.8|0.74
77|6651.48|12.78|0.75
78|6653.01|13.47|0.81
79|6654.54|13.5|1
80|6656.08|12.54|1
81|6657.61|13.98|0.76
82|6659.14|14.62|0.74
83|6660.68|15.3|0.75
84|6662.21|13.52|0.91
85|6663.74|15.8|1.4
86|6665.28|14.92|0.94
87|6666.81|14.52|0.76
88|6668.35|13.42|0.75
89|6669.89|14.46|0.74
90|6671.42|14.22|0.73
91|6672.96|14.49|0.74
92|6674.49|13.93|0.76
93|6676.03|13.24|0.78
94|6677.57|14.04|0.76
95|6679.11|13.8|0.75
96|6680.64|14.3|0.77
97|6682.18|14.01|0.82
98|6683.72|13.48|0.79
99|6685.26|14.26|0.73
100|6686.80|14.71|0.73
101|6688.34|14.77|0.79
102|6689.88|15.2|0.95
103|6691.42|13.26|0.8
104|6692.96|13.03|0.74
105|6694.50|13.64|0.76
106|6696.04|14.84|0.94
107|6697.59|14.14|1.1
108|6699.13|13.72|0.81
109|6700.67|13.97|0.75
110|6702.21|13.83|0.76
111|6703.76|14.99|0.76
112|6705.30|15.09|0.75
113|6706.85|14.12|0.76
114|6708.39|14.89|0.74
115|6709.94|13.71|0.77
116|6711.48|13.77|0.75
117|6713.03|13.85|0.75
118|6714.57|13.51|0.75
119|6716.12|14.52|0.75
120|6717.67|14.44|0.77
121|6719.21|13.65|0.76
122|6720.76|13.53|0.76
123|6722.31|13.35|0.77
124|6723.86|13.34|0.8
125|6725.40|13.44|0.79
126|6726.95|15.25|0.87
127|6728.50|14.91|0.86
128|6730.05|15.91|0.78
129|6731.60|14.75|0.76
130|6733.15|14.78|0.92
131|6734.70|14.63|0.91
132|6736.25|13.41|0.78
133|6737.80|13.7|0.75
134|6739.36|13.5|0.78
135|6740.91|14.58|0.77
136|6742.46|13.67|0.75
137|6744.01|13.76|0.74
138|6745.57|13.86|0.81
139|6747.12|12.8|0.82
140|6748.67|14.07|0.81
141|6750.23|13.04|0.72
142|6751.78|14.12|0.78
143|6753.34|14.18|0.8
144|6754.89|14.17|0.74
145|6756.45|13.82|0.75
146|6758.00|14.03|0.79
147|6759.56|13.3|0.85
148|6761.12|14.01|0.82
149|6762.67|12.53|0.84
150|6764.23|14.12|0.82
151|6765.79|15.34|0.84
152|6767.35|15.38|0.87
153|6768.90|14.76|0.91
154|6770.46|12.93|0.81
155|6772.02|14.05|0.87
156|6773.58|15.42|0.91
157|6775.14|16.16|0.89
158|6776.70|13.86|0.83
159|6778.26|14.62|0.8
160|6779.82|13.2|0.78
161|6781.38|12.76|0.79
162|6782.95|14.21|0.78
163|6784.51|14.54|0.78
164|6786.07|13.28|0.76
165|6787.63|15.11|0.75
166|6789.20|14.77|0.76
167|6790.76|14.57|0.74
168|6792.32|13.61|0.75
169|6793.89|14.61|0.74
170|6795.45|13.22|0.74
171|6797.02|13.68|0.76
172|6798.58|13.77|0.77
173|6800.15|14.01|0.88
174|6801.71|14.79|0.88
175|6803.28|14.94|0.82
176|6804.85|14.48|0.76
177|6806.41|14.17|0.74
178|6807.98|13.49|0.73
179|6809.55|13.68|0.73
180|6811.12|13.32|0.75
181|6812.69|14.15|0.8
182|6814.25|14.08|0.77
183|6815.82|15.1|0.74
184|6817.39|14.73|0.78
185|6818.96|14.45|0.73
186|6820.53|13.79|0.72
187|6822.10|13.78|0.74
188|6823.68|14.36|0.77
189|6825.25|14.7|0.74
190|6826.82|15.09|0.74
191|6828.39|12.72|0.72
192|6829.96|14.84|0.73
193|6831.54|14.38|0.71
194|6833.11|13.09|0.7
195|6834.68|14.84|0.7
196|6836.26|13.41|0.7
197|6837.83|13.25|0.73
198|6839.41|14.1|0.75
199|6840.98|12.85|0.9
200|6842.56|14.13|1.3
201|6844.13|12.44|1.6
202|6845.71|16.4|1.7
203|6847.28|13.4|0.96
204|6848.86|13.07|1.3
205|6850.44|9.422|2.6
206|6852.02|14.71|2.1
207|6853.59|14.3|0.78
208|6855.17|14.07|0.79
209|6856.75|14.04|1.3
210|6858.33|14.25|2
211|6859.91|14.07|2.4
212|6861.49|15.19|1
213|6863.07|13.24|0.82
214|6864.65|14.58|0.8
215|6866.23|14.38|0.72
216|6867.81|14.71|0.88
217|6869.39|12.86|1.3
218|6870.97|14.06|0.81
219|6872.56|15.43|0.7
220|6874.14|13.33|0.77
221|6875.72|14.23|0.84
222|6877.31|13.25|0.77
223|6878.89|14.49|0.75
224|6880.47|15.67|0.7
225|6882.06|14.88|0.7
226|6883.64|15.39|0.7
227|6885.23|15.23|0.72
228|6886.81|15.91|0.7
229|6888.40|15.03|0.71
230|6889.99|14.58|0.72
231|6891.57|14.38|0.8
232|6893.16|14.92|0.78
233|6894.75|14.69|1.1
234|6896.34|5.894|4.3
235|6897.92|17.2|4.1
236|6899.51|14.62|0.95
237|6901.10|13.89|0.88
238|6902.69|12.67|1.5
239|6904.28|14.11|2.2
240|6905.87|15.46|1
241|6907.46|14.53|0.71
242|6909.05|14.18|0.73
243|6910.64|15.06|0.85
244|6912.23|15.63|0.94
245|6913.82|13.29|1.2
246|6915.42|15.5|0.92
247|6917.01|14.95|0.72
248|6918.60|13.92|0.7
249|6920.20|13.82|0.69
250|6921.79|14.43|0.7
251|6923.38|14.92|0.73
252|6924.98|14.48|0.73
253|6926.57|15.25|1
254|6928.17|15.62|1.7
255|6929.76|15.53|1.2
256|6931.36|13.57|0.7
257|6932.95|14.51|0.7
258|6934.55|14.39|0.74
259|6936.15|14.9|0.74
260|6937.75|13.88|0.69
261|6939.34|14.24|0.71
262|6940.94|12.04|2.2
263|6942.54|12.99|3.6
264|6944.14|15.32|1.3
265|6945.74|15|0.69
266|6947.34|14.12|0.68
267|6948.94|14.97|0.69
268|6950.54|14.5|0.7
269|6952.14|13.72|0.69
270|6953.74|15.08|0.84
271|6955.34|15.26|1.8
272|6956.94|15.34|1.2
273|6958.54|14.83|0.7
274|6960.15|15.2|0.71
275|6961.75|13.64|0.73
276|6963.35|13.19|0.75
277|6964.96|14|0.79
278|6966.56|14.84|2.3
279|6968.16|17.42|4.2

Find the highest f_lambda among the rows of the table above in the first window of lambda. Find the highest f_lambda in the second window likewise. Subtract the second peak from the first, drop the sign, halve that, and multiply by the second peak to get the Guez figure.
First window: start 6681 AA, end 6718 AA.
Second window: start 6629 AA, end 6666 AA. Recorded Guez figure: 9.6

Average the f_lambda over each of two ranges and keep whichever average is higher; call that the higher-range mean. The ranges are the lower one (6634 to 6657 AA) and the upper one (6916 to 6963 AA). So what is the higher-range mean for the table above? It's 14.5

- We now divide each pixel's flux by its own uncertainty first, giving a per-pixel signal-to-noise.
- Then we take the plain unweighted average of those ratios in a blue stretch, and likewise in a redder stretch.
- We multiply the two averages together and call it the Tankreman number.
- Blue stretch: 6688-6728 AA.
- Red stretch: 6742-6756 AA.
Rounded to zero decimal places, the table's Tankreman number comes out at 316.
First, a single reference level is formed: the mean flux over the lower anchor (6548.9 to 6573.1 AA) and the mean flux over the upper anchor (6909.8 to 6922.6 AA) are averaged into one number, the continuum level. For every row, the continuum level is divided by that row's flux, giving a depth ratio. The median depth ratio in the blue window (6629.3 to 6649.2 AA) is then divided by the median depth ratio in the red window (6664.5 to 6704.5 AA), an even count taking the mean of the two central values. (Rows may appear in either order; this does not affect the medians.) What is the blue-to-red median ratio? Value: 0.97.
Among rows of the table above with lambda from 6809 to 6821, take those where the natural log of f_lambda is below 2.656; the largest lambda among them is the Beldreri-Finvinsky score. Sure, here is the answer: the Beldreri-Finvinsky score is 6820.53 AA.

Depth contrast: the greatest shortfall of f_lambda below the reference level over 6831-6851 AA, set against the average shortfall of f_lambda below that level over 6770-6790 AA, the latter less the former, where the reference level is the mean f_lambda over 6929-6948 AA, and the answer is -4.8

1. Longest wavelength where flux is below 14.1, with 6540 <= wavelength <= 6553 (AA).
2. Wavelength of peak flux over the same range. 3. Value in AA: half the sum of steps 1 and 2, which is 6548.1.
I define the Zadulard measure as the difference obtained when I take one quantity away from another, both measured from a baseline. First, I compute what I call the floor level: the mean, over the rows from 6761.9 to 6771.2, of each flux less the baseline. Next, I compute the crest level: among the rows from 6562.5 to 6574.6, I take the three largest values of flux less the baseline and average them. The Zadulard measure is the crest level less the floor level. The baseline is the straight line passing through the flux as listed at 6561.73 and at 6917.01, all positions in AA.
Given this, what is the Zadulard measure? 2.35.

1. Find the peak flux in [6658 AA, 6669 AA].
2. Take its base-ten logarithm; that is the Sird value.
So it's 1.20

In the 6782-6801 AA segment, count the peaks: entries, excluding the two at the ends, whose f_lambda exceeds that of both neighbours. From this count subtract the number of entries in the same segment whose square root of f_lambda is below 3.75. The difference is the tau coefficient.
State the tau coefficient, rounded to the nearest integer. -3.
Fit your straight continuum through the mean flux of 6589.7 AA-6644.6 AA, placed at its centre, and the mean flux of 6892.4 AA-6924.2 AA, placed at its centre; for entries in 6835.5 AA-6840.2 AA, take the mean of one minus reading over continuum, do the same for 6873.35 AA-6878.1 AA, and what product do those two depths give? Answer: 0.0023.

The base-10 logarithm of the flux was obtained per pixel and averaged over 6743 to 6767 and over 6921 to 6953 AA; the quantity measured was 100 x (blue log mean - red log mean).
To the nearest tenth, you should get -1.8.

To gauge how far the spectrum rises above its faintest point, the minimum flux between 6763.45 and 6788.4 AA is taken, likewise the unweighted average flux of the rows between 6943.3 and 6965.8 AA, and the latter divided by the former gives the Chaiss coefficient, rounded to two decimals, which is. 1.14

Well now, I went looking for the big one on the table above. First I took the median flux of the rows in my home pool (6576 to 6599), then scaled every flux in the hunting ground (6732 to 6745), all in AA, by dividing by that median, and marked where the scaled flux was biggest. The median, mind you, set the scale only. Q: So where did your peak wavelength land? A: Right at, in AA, 6733.15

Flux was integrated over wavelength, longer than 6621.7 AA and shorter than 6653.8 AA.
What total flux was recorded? 459.9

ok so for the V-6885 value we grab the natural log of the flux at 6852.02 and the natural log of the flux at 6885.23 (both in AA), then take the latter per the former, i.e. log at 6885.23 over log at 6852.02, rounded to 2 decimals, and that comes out 1.01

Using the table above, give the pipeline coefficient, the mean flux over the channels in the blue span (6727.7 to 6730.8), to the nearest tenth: 15.4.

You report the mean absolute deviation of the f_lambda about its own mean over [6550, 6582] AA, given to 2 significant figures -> 0.76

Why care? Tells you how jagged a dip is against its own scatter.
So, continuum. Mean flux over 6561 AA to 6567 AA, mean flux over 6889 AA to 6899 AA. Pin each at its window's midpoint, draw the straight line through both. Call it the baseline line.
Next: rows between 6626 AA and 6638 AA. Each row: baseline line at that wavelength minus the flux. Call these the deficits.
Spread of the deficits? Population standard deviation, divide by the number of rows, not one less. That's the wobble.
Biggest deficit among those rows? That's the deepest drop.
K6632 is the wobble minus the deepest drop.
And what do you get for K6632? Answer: 1.2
